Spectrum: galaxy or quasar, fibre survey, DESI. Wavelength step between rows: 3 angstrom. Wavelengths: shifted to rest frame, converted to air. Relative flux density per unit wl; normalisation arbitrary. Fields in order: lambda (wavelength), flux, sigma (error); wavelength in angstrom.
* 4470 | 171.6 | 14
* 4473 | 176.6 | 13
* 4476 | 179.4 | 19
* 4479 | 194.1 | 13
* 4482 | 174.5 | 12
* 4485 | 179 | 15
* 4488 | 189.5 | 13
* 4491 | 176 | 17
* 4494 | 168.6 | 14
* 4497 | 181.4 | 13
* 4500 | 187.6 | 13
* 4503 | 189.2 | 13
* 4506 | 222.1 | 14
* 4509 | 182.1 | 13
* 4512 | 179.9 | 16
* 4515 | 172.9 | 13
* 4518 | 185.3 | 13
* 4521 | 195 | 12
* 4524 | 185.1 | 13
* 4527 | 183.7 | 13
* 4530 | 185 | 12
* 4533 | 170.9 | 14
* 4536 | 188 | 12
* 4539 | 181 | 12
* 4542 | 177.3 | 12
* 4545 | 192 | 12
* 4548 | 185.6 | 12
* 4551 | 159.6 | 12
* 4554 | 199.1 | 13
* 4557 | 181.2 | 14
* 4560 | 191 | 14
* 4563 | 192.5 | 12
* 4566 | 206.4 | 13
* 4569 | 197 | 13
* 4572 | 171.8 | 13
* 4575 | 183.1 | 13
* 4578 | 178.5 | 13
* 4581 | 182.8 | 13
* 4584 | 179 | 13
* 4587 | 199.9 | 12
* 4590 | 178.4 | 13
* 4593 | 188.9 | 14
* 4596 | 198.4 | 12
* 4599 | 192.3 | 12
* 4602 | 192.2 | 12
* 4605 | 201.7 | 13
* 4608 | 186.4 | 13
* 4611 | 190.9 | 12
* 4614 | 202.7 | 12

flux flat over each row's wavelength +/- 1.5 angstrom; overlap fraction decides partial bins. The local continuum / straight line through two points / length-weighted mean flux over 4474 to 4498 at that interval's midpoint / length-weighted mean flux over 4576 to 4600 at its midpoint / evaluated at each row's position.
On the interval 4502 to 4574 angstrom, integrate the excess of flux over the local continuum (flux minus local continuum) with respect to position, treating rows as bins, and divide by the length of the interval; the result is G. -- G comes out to 2.6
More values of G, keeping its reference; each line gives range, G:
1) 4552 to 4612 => 2.6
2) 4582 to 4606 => 3.5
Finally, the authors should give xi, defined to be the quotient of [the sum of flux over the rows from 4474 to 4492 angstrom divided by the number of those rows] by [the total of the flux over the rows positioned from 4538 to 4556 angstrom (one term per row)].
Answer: 0.166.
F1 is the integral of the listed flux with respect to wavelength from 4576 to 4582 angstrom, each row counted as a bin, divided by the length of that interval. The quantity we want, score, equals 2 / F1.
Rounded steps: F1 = 181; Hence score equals 0.0111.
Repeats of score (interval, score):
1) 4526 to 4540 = 0.0110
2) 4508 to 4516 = 0.0112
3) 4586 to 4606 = 0.0104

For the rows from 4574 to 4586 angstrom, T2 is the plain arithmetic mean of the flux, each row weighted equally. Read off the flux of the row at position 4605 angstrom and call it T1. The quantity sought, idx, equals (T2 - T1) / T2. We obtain -0.12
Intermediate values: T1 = 201.7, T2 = 181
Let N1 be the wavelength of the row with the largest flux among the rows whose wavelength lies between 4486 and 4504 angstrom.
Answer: 4488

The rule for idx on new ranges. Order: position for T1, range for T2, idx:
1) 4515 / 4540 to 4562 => 0.06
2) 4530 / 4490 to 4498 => -0.06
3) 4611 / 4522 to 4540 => -0.05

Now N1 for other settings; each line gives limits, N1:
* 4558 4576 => 4566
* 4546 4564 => 4554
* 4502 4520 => 4506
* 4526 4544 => 4536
